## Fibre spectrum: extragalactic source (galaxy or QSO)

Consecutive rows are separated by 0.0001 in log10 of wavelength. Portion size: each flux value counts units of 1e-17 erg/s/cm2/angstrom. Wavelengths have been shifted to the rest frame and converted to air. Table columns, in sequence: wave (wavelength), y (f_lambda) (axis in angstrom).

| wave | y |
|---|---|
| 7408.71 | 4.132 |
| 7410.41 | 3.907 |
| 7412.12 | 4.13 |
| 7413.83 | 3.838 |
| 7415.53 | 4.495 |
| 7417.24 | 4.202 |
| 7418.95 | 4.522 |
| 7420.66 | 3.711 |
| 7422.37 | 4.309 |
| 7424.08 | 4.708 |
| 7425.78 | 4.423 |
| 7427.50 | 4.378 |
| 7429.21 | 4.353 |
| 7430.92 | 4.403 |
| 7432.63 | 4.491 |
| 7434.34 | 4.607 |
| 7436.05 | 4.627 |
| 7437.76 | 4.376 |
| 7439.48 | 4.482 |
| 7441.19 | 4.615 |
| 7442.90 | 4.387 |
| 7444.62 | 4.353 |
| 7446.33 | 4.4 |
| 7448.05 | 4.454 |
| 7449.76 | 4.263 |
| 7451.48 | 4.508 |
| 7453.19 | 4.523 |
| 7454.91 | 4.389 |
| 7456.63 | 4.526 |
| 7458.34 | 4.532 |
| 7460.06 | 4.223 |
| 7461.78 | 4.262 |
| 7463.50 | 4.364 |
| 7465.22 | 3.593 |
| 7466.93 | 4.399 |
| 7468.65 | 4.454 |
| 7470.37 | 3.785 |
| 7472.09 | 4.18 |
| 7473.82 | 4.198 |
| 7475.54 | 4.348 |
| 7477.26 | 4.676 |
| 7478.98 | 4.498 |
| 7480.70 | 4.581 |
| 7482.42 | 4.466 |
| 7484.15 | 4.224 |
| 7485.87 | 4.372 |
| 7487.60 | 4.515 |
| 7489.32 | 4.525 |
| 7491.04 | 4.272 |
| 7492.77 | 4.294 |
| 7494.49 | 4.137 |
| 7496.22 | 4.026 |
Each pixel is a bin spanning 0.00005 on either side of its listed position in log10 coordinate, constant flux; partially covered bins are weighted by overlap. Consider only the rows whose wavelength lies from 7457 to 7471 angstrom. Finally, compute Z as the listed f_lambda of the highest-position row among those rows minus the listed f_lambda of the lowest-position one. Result -0.75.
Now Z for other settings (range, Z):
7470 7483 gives 0.68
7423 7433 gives -0.22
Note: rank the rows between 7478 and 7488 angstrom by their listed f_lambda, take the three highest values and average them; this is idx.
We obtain 4.53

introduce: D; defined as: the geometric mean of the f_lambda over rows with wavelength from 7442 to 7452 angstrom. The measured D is 4.39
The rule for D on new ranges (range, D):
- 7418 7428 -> 4.33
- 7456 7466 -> 4.24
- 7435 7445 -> 4.47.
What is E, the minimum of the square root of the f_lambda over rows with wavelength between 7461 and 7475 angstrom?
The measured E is 1.90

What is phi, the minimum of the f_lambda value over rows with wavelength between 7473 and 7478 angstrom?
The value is 4.198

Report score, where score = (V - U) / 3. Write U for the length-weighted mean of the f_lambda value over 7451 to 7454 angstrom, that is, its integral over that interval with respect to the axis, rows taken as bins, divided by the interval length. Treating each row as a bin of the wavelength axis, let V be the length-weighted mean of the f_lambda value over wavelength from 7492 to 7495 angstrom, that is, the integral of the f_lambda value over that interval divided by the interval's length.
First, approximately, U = 4.53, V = 4.23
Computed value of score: -0.098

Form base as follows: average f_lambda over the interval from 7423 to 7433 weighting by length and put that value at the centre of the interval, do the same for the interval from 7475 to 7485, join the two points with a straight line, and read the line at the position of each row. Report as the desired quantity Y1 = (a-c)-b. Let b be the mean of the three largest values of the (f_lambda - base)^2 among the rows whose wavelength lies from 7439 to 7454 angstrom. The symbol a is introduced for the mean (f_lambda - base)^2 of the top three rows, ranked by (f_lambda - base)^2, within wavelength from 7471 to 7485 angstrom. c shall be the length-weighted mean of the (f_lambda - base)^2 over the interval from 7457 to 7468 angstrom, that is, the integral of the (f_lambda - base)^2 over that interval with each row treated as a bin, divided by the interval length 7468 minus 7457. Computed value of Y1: -0.09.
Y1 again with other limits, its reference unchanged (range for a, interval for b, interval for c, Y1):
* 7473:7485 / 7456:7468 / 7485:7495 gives -0.26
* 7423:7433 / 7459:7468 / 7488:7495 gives -0.30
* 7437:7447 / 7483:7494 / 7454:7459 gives -0.04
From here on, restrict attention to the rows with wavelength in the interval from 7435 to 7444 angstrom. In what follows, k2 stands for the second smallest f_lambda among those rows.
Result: 4.387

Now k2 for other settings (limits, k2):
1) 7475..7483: 4.466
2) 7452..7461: 4.389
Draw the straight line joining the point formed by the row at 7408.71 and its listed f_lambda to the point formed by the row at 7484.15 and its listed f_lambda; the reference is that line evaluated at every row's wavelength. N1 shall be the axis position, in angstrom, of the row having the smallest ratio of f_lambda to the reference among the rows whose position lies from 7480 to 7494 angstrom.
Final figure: 7484.15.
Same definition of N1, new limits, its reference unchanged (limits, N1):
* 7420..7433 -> 7420.66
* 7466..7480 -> 7470.37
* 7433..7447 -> 7444.62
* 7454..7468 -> 7465.22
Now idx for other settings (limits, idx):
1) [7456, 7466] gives 4.47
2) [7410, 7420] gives 4.41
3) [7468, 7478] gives 4.49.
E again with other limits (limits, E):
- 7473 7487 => 2.05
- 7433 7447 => 2.09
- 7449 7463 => 2.05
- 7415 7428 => 1.93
